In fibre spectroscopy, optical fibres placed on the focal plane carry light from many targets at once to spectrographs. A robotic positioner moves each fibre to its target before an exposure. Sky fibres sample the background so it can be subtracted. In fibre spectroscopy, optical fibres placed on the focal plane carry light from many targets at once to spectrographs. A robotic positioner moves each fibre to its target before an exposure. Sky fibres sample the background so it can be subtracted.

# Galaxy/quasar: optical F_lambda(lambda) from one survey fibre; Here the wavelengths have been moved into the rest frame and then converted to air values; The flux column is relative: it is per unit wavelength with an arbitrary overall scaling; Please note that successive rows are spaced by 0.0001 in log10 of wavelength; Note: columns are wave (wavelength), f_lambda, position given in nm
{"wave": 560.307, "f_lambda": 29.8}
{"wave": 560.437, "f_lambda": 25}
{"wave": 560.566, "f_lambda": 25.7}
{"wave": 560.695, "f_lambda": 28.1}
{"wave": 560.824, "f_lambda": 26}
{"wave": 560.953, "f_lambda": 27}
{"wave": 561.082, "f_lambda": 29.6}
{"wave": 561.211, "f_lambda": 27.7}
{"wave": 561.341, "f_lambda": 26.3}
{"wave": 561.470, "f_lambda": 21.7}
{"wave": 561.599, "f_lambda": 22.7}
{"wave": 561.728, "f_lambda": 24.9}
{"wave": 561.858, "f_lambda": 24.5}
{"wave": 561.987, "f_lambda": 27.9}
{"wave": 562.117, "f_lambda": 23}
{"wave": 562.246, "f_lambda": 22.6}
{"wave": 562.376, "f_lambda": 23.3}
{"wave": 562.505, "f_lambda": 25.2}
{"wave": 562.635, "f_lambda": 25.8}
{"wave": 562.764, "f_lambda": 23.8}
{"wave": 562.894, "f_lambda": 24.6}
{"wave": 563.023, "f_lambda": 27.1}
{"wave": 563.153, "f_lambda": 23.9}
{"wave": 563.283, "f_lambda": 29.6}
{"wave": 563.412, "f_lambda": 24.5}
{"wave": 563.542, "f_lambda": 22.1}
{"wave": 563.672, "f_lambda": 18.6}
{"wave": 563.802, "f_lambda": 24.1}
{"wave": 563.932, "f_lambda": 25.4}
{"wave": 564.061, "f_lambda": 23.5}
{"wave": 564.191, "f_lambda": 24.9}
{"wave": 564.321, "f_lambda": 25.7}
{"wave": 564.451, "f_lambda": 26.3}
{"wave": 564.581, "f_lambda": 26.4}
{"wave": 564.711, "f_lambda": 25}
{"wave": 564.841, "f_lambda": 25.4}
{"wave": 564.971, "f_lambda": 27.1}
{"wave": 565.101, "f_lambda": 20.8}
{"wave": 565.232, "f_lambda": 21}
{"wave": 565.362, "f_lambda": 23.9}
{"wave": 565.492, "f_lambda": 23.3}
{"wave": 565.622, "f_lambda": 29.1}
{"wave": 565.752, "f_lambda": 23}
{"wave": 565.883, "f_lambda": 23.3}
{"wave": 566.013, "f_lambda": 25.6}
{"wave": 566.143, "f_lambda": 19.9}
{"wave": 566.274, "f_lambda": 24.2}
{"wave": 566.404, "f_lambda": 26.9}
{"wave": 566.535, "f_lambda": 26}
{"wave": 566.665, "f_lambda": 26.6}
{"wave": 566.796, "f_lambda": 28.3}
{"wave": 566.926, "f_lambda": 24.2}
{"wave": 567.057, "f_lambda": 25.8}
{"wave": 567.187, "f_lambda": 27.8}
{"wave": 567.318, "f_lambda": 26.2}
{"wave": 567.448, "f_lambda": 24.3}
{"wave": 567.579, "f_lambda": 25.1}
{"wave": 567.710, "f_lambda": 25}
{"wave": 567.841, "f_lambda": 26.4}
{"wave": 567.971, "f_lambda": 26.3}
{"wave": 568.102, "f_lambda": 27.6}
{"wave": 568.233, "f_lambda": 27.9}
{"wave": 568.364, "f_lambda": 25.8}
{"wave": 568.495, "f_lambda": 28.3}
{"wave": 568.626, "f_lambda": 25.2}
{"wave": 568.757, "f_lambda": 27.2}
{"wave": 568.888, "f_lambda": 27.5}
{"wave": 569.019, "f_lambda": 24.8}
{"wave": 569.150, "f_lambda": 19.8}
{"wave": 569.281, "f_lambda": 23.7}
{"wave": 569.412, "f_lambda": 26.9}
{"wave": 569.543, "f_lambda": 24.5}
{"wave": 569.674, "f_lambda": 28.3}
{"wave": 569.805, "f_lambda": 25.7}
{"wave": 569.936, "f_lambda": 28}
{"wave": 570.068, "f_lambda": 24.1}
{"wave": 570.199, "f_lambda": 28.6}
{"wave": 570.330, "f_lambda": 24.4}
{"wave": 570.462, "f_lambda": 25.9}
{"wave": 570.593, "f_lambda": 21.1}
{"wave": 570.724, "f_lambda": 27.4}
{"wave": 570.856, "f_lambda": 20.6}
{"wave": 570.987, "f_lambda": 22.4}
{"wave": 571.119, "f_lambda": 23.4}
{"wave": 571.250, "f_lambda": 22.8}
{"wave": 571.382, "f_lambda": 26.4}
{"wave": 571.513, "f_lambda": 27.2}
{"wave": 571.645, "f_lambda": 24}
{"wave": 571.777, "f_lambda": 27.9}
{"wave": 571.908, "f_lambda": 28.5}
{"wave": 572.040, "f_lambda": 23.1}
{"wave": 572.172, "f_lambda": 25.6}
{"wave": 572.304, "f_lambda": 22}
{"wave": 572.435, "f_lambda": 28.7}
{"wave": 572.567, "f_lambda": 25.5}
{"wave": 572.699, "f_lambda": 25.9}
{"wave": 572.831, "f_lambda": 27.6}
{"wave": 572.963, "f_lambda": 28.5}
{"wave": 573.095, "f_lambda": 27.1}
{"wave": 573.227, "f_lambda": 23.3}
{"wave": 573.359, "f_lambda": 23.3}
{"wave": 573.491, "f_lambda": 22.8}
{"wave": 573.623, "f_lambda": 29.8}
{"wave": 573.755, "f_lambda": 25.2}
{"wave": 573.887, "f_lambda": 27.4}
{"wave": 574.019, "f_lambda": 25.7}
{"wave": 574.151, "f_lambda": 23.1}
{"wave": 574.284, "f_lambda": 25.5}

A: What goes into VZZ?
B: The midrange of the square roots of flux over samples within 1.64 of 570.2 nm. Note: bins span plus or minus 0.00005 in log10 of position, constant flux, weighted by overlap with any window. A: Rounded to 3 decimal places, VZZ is 4.899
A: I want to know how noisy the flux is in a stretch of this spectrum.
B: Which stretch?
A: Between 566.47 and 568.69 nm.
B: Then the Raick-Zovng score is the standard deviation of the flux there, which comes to 1.3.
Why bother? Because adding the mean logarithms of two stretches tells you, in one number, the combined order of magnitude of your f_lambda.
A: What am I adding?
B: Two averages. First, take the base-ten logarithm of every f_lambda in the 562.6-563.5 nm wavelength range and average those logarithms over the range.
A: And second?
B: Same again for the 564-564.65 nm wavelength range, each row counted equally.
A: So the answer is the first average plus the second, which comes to 2.81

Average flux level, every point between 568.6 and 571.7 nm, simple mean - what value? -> 25.0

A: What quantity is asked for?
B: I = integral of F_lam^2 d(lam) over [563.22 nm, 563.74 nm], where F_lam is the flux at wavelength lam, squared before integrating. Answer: 300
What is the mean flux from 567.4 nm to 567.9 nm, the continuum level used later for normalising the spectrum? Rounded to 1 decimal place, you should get 25.2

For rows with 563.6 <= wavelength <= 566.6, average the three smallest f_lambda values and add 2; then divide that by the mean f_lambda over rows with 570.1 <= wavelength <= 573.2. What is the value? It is 0.86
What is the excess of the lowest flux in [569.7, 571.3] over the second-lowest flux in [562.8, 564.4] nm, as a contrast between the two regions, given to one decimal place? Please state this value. -1.5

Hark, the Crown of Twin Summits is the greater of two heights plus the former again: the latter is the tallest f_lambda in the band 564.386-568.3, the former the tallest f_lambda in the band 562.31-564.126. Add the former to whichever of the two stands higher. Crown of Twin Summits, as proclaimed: 59.20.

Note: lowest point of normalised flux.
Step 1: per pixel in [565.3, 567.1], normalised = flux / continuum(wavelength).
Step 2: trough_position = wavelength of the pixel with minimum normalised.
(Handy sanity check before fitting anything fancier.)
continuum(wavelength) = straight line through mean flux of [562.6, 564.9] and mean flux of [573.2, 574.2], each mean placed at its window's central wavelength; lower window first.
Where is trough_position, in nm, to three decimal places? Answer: 566.143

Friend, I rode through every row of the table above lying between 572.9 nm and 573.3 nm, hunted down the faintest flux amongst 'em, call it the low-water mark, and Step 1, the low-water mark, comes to 23.3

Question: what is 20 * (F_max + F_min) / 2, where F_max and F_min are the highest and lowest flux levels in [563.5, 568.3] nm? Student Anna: 477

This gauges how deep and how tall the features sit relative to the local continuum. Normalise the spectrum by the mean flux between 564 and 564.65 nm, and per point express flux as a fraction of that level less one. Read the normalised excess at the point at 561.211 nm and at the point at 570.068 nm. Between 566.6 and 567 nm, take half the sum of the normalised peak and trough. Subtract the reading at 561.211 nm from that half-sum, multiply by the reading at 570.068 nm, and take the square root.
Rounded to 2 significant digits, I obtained 0.053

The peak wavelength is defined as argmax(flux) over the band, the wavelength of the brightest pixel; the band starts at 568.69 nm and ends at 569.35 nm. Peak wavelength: 568.888 nm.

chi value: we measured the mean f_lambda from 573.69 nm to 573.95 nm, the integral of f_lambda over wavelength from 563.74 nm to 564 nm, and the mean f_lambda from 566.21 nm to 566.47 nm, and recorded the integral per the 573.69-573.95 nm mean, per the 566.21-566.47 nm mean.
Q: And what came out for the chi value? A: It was 0.0096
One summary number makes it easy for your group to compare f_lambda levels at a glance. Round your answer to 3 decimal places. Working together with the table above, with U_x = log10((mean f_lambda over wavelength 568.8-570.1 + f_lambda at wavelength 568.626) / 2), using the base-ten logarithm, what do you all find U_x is 1.403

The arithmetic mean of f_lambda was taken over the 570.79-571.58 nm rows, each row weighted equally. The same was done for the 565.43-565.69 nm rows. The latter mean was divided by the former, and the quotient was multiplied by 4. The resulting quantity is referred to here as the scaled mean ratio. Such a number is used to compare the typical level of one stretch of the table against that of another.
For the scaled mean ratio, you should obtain 4.4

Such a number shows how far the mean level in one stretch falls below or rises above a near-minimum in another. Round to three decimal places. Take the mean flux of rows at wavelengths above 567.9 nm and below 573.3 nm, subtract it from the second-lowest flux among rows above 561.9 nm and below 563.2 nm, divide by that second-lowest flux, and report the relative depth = -0.113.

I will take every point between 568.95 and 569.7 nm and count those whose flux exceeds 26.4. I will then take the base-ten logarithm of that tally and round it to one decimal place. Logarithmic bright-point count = 0.3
